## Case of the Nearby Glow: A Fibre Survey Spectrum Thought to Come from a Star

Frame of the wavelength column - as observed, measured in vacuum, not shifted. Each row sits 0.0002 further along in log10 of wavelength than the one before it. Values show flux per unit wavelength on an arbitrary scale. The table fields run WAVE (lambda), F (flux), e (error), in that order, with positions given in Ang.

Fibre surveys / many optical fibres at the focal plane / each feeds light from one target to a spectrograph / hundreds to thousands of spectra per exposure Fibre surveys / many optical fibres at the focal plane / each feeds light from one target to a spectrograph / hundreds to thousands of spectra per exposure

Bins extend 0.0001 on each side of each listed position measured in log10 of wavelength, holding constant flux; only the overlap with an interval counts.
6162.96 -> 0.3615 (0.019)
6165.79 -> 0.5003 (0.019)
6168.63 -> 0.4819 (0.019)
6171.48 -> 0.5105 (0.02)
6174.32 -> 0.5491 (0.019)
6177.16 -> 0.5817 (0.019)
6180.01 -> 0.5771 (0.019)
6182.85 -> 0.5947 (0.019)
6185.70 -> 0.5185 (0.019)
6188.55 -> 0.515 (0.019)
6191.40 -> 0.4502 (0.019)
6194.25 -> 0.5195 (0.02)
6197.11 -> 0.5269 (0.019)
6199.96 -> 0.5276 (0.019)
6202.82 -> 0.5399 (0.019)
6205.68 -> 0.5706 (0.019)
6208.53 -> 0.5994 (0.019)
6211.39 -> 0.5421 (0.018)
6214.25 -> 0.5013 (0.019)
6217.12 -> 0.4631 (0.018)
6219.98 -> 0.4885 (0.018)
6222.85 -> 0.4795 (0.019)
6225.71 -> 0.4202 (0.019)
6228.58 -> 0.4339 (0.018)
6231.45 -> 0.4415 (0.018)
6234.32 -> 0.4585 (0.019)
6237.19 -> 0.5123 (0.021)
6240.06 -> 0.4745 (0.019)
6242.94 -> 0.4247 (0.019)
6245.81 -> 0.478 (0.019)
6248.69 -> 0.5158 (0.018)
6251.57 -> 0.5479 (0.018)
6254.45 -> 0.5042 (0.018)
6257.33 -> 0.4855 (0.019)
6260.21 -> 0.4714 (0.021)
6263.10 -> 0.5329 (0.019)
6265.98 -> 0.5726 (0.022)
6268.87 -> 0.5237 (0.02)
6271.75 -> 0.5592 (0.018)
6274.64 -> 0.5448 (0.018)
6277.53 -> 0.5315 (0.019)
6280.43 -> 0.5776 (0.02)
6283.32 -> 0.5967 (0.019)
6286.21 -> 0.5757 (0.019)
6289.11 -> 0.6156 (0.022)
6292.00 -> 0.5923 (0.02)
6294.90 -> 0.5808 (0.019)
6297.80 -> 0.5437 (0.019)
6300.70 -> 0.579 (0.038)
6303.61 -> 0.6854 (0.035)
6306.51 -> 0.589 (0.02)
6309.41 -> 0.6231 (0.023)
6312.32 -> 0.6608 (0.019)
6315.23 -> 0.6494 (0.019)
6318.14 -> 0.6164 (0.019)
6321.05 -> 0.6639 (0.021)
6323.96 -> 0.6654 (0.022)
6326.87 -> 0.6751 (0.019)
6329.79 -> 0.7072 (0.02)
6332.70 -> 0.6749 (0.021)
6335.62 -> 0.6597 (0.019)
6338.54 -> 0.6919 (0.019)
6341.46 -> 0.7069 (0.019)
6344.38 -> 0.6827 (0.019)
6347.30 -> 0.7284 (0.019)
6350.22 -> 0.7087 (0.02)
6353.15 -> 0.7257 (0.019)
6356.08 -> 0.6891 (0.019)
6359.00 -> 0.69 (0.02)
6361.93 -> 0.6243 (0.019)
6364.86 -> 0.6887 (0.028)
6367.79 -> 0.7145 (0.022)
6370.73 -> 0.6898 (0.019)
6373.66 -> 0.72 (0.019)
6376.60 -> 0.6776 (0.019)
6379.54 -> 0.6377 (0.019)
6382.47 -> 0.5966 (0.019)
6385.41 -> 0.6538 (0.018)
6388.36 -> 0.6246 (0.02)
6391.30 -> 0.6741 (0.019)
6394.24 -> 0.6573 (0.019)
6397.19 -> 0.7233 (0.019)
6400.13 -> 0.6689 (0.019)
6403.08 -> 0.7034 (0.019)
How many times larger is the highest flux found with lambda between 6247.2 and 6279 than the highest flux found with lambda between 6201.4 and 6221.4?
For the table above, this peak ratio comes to 0.96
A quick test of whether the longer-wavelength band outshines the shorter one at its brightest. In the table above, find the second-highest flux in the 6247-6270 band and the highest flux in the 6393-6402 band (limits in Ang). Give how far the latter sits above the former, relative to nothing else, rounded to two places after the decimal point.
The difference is 0.18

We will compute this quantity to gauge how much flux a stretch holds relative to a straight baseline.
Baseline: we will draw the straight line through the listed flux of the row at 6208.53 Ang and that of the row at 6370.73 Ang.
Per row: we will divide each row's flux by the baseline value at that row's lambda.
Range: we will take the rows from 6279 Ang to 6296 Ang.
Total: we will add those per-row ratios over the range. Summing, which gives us 5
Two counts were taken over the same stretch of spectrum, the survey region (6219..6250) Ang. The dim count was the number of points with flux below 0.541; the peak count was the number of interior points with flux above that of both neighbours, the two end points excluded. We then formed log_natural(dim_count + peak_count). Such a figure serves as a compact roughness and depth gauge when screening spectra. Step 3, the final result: 2.5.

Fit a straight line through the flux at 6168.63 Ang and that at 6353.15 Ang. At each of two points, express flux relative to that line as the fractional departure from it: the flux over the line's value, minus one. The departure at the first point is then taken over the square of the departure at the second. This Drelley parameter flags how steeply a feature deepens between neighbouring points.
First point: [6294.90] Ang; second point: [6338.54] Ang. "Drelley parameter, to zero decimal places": -249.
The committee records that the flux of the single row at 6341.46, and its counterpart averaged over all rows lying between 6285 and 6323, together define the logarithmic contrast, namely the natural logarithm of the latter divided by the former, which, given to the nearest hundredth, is -0.14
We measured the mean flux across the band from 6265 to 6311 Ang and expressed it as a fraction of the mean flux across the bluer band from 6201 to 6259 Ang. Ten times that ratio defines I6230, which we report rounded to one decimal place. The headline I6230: 11.8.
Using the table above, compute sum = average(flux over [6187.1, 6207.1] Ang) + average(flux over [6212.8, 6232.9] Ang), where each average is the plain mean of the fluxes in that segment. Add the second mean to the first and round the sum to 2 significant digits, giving 0.98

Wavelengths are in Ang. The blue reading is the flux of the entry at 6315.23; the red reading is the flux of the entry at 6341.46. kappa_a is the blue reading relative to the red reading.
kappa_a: 0.92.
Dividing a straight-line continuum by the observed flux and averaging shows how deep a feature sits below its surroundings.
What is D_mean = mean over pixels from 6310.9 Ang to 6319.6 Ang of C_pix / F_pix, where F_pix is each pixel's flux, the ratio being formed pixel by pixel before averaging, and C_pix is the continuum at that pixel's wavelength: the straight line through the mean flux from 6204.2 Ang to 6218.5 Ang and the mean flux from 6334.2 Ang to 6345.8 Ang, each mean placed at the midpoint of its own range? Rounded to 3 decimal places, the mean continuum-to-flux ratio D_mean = 1.023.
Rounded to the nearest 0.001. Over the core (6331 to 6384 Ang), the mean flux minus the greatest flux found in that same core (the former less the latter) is -0.045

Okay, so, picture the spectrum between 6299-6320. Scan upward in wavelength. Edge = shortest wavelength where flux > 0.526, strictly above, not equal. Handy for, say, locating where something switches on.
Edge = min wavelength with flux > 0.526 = 6300.70 Ang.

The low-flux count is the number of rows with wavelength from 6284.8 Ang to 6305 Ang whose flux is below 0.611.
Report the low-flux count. 5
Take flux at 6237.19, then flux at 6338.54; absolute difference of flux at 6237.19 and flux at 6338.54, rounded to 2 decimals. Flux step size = 0.18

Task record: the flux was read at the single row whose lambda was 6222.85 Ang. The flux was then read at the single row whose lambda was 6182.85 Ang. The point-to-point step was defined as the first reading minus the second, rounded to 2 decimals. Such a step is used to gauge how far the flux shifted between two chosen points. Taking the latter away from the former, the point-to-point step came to -0.12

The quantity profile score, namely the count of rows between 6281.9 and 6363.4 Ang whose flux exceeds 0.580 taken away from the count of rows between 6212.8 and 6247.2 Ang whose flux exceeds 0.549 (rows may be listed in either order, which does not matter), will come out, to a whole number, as -25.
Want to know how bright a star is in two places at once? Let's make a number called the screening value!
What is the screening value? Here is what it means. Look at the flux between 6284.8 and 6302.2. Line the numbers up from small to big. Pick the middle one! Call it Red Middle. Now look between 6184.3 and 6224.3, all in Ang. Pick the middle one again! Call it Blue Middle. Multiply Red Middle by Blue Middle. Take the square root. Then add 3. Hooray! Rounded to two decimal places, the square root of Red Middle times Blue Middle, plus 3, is 3.55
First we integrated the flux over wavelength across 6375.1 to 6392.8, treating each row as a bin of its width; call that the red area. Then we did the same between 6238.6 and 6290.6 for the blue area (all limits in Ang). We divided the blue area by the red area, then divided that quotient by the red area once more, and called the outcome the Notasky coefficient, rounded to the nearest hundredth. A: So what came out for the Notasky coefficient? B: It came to 0.21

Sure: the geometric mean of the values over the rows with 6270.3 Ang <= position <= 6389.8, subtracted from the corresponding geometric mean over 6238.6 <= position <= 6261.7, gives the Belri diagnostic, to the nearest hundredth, -0.16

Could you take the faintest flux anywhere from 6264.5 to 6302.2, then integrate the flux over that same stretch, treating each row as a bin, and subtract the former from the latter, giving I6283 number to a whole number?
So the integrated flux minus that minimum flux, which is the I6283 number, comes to 21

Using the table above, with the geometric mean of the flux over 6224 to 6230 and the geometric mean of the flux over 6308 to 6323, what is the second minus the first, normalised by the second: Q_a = 0.34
